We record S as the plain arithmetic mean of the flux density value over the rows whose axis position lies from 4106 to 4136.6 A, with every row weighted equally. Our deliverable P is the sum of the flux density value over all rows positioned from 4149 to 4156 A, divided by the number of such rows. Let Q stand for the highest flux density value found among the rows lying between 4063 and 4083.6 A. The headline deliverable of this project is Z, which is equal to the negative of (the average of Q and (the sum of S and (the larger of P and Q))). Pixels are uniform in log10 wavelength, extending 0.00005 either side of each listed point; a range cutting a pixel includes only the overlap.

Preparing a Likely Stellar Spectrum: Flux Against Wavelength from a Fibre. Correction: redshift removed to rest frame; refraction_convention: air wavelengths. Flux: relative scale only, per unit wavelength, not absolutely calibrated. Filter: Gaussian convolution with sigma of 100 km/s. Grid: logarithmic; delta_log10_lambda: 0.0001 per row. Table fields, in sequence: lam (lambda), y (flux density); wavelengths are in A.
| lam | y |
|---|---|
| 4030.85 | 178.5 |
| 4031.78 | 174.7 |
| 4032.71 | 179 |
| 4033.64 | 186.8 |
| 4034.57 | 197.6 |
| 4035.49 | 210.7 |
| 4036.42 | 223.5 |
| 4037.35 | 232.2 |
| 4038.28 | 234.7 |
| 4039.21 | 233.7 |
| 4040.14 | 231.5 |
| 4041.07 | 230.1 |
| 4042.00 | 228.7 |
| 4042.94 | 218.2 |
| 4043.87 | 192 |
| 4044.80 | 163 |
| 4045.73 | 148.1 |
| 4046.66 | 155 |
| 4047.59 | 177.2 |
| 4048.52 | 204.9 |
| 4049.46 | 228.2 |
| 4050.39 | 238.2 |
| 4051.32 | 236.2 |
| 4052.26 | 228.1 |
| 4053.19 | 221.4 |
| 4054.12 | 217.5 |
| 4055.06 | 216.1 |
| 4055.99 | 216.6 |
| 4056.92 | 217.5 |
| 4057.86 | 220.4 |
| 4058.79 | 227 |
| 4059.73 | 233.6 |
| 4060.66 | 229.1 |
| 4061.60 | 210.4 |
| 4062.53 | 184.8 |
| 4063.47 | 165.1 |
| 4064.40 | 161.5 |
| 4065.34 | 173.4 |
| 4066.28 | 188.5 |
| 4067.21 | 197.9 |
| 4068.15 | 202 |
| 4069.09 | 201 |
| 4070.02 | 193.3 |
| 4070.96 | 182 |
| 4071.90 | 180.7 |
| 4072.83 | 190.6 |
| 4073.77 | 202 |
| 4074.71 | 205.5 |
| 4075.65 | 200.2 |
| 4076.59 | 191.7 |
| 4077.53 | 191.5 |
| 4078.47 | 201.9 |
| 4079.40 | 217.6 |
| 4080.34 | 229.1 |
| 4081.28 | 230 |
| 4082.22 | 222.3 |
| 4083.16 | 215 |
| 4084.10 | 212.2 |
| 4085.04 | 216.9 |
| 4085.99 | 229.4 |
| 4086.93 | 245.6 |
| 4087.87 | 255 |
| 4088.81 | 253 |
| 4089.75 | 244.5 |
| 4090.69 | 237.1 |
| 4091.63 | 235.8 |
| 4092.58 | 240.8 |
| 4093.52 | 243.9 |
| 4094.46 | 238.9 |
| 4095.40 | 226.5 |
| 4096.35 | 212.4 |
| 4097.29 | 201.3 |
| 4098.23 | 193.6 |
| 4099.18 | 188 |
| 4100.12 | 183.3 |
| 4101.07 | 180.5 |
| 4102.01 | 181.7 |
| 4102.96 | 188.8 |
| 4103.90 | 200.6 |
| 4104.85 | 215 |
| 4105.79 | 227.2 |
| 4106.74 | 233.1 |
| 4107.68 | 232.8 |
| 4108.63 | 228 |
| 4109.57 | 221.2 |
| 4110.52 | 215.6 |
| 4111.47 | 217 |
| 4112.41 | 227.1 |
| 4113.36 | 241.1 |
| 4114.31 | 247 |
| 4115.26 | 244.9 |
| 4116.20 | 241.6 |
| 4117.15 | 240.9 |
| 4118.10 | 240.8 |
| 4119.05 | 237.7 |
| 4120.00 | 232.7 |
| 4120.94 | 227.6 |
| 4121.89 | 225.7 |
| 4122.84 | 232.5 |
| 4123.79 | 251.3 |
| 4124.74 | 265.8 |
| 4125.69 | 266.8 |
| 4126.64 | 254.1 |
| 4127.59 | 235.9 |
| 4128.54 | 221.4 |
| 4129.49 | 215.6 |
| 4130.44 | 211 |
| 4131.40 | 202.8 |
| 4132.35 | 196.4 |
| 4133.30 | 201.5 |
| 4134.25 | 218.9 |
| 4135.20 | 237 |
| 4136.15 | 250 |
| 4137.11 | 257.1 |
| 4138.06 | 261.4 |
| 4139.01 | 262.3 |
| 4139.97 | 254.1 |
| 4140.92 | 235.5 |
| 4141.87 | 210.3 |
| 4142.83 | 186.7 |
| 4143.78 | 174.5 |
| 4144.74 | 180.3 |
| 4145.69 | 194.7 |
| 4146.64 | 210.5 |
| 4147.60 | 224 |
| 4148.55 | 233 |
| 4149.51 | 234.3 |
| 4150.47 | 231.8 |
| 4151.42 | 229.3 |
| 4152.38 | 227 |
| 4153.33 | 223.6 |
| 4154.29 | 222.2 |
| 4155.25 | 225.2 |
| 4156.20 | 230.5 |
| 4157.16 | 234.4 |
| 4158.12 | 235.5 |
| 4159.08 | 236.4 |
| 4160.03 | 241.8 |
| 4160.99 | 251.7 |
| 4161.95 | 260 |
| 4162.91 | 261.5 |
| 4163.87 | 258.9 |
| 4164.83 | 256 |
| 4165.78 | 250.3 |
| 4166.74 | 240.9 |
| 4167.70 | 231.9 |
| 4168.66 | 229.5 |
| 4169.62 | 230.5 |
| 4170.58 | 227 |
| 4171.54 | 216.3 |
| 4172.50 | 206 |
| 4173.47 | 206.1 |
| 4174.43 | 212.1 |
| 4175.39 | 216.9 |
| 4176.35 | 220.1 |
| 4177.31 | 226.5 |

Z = -346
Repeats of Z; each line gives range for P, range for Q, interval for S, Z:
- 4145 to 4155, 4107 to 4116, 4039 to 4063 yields -353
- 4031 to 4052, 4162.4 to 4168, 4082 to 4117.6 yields -373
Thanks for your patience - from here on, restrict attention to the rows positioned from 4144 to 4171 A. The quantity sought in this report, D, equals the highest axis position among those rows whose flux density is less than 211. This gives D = 4146.64 A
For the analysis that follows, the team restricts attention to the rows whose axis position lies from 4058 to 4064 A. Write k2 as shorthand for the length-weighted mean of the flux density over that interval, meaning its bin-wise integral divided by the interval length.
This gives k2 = 209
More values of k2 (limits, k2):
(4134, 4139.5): 249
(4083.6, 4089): 234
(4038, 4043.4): 229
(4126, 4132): 224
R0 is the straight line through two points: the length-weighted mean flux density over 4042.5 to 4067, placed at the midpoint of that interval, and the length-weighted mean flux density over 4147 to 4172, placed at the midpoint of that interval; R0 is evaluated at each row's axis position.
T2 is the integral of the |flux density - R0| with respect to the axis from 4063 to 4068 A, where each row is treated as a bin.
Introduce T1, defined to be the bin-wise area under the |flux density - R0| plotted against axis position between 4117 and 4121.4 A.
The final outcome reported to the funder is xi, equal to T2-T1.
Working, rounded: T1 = 54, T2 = 137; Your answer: 83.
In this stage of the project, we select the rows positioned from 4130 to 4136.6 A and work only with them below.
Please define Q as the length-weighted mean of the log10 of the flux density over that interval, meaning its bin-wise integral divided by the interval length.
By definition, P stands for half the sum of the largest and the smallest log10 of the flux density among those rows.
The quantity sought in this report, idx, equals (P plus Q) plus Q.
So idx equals 7.01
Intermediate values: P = 2.35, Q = 2.33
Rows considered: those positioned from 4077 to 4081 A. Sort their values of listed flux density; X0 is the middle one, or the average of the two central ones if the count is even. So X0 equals 210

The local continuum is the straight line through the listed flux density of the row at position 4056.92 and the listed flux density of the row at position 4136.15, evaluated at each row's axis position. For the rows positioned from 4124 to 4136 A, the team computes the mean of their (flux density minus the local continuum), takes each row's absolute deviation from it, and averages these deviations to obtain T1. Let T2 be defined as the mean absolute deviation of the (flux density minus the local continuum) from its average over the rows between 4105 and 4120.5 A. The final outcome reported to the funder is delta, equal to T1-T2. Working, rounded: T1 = 21.2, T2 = 7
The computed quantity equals 14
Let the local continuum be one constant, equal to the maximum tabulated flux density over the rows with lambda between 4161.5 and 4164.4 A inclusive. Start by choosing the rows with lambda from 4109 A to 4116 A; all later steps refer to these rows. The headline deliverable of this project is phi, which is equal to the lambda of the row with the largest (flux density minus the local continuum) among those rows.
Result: 4114.31 A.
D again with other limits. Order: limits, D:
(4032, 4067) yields 4066.28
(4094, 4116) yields 4103.90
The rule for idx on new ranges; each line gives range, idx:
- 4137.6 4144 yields 7.04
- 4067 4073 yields 6.85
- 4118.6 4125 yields 7.14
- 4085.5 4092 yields 7.15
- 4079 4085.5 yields 7.03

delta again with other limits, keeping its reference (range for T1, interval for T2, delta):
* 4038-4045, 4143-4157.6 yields 6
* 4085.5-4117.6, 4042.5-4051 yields -8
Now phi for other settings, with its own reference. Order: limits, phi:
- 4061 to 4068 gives 4061.60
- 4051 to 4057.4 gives 4051.32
